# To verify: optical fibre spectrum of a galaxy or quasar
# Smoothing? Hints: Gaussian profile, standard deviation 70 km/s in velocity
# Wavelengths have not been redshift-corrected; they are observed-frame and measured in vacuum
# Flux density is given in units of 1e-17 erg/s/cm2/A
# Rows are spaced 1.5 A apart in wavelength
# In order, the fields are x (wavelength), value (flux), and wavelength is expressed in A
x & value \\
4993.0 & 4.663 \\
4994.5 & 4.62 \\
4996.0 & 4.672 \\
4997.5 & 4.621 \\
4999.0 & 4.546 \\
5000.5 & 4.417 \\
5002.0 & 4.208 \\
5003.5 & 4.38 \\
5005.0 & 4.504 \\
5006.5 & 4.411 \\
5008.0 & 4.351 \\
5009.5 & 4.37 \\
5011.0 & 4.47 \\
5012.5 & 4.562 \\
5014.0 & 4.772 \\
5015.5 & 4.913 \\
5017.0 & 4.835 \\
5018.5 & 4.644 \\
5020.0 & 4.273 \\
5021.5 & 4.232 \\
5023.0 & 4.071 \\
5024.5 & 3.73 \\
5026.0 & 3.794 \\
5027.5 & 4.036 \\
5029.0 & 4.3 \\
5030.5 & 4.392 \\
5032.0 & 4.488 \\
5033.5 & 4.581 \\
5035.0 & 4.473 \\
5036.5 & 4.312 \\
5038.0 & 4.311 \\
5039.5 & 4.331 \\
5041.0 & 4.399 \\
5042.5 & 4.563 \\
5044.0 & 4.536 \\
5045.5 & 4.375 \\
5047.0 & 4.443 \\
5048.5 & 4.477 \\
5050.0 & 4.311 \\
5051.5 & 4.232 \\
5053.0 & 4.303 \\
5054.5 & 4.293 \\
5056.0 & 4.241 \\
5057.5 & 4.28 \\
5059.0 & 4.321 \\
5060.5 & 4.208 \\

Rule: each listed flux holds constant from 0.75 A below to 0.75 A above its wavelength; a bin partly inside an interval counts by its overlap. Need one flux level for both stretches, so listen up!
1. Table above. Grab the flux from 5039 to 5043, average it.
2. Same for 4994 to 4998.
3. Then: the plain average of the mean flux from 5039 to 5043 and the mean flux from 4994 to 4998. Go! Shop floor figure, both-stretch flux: 4.53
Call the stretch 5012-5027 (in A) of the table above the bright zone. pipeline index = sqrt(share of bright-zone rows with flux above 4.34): 0.71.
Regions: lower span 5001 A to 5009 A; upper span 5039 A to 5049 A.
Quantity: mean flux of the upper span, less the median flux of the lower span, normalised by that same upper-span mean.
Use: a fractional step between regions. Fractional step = 0.015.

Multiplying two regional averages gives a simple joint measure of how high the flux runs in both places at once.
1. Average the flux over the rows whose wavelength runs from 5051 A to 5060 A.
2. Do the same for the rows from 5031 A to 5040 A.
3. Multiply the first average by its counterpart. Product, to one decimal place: 18.9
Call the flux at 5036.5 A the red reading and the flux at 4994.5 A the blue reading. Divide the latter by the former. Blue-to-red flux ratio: 1.07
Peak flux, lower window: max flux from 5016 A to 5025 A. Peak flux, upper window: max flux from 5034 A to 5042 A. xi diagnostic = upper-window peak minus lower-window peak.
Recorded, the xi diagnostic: -0.36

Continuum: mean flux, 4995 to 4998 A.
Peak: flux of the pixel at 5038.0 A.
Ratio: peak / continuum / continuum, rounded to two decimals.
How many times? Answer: 0.20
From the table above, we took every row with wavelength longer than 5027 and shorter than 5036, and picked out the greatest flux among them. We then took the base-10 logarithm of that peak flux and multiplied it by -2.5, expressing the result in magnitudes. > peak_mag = -1.65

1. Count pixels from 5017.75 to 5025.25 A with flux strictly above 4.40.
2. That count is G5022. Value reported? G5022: 1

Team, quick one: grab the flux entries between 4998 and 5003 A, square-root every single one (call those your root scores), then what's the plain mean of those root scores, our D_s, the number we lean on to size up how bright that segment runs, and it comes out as 2.10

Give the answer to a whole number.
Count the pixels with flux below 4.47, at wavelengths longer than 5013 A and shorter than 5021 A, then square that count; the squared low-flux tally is 1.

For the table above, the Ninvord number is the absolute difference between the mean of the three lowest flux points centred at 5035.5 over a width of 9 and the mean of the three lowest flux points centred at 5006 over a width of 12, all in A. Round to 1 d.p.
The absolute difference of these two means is 0.0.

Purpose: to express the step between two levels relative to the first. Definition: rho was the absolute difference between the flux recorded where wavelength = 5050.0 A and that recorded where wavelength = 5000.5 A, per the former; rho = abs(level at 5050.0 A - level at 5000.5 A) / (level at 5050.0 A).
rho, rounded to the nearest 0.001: 0.025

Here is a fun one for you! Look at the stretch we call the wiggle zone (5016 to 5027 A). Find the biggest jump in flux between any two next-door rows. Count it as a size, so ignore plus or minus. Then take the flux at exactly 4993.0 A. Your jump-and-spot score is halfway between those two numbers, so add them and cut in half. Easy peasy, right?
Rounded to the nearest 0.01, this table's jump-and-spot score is 2.52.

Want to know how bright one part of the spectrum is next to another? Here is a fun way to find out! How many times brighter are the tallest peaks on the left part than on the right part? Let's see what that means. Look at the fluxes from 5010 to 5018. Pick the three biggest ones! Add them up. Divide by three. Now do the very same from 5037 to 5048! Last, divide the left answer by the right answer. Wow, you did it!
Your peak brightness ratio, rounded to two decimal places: 1.07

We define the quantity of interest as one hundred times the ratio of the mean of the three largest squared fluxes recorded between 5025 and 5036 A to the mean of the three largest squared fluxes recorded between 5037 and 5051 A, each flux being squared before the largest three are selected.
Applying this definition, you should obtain 100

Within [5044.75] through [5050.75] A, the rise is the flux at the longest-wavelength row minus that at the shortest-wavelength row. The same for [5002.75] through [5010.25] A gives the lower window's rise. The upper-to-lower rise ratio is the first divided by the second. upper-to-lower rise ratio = 6.4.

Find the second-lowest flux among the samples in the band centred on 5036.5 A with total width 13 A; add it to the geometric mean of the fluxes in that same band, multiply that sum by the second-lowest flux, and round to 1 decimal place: 37.7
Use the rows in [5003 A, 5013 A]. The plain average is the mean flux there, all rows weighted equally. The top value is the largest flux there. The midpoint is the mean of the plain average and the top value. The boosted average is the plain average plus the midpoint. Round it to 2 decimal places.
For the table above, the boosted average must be 8.93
